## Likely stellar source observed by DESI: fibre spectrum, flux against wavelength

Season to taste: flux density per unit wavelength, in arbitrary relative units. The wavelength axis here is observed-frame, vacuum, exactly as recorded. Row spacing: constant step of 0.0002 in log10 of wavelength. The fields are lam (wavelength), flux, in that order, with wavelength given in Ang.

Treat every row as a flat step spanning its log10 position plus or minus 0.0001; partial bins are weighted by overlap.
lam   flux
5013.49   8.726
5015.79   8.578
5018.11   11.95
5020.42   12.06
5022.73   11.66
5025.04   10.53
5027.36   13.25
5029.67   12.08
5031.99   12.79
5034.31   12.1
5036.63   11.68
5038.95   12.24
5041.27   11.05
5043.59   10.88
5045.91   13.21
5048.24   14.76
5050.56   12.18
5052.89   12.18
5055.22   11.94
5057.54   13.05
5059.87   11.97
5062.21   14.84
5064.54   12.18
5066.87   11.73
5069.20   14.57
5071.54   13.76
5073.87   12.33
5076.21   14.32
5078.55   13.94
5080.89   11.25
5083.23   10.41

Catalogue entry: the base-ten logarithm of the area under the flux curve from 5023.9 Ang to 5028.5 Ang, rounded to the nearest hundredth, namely 1.74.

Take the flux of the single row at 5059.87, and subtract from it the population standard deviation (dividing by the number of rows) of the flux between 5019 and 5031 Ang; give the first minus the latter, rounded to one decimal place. 11.1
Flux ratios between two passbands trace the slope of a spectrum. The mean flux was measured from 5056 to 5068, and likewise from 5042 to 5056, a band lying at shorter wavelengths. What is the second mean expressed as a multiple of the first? 0.98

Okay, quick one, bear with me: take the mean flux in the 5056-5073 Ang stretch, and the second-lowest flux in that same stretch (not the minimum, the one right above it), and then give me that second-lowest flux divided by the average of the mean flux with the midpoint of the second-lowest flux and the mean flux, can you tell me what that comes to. 0.93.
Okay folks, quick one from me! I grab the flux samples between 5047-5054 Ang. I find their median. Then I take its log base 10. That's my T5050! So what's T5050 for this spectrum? 1.09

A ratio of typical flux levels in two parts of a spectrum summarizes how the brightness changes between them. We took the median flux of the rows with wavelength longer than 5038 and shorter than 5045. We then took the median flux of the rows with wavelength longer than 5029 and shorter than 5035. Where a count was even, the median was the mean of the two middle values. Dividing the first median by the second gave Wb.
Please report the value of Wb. 0.913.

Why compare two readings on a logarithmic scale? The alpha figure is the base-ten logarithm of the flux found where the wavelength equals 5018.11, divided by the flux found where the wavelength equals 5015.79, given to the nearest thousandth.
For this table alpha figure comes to 0.144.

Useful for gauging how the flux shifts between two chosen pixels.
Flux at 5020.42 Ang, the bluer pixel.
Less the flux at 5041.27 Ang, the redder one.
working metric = 1.0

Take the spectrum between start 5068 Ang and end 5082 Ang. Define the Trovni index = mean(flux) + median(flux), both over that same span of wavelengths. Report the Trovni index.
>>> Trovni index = 27.2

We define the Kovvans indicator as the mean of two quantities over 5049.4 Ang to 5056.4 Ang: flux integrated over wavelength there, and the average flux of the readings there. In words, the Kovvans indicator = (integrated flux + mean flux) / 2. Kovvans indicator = 48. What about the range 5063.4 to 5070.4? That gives 51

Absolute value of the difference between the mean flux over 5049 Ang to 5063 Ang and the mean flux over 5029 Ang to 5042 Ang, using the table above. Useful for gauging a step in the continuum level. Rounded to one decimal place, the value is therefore 0.7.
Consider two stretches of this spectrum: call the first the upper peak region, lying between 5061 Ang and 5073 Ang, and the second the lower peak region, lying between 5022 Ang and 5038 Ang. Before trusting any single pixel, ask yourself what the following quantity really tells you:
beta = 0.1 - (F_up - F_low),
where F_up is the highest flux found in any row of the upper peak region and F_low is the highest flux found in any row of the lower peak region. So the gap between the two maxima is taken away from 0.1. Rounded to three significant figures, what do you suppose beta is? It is -1.49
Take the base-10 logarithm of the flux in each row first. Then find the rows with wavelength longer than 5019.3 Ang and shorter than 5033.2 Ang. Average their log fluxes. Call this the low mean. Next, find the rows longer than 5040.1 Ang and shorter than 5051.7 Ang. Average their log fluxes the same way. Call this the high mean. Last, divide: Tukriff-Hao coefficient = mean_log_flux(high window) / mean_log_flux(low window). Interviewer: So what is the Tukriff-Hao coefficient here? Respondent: 1.01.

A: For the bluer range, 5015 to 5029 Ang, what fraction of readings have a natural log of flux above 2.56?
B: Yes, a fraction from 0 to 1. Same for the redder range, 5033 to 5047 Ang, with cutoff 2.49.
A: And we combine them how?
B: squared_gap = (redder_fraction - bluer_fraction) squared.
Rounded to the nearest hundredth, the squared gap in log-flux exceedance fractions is 0.11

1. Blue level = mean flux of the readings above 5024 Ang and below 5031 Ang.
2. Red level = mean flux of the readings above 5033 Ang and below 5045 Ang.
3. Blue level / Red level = 1.03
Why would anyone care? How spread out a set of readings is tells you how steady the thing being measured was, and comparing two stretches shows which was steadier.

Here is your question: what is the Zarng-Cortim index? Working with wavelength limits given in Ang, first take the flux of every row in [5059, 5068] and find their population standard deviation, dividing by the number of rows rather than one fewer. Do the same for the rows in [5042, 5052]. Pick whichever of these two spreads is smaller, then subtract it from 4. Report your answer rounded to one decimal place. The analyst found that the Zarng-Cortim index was 2.7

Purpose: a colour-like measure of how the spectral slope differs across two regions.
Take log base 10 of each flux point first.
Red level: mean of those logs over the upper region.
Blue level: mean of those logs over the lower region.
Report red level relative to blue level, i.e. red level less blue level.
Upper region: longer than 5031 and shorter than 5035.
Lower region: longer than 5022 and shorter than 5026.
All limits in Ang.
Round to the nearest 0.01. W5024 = 0.05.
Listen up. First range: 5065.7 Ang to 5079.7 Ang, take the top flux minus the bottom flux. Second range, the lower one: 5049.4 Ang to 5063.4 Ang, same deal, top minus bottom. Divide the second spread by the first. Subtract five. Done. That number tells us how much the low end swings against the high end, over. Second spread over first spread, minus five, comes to -3.98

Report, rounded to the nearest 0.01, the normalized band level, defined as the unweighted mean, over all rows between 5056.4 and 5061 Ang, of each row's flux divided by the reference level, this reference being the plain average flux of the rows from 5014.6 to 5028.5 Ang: 1.10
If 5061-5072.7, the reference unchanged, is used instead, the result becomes 1.18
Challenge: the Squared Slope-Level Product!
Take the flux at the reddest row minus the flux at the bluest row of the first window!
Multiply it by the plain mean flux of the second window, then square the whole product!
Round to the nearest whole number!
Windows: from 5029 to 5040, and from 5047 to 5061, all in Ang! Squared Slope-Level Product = 4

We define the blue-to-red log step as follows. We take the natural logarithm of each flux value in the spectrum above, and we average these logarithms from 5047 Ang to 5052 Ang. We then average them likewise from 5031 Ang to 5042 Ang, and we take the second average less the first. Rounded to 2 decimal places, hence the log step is -0.11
